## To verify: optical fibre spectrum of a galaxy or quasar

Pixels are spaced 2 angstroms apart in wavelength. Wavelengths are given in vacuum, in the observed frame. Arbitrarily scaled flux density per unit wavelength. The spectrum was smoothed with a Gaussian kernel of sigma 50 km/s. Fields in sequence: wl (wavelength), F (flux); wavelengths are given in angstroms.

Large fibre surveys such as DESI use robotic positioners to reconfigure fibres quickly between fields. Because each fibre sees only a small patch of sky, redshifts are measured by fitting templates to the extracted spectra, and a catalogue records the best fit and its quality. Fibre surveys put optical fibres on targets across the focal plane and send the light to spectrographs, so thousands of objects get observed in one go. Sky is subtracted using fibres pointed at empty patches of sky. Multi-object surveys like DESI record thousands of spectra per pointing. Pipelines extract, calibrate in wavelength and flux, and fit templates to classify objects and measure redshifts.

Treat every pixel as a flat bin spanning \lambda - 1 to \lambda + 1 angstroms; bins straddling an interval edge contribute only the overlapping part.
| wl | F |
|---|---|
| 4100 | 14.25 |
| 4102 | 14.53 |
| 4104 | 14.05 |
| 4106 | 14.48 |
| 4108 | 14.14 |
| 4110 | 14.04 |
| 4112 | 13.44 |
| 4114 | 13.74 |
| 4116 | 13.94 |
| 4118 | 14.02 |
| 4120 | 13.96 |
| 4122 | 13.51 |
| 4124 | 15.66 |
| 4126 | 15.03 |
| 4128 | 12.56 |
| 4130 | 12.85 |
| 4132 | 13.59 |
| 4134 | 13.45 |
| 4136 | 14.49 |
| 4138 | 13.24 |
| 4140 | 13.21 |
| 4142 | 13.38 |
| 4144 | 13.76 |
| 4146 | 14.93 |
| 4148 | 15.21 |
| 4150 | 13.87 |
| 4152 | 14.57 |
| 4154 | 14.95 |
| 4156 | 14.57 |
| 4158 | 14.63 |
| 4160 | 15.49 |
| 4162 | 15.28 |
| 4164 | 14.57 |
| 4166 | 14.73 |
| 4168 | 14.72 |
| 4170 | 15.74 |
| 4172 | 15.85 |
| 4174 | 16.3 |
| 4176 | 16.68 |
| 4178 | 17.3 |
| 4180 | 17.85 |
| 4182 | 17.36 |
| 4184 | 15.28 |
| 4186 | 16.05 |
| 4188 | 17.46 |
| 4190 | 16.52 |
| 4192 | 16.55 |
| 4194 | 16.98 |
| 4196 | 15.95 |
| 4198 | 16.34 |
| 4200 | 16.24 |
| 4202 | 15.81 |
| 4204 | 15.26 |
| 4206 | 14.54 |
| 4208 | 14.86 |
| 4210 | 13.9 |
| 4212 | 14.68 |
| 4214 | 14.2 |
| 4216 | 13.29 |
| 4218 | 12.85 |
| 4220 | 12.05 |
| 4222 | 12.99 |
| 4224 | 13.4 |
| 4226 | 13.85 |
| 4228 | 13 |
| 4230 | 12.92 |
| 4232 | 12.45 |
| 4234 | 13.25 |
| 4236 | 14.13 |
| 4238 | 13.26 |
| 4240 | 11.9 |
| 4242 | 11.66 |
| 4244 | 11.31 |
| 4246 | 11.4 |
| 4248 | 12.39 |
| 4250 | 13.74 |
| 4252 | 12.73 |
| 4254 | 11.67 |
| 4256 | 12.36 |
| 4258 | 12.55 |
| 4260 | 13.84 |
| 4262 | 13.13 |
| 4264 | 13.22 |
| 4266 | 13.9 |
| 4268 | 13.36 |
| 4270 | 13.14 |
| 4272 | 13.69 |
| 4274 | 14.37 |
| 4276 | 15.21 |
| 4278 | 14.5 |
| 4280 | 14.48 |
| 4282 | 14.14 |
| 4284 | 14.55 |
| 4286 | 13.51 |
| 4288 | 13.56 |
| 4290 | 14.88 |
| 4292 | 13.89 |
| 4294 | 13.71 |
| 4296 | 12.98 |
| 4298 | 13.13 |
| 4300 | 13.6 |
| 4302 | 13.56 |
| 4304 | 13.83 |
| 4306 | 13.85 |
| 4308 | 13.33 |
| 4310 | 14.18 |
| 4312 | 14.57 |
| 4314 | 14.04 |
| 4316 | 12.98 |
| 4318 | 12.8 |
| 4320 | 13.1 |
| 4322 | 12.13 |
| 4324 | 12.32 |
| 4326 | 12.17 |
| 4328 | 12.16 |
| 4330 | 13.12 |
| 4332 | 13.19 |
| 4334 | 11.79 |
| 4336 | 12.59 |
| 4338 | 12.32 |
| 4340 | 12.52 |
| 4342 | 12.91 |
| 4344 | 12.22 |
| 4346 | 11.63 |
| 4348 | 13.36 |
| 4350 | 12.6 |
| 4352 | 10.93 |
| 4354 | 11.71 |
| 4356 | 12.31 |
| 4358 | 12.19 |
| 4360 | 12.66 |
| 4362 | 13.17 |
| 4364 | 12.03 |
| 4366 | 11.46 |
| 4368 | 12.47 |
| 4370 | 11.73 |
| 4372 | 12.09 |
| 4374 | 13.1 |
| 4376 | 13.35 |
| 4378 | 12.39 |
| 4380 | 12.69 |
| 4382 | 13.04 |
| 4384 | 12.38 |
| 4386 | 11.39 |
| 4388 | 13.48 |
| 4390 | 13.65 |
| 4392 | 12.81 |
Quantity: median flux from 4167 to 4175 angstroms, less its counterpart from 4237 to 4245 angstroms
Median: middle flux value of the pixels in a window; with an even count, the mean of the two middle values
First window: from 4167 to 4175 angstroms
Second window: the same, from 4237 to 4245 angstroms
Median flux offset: 4.0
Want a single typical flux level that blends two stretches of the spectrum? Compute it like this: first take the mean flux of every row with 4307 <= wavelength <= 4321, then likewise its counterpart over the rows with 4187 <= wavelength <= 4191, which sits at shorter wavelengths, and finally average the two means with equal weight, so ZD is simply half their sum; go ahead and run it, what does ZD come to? 15.3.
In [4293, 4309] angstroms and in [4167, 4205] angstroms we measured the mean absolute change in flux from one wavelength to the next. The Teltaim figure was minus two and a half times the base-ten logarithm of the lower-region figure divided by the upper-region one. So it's -0.8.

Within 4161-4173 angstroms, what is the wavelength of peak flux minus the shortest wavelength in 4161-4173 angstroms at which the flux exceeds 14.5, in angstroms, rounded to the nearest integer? 10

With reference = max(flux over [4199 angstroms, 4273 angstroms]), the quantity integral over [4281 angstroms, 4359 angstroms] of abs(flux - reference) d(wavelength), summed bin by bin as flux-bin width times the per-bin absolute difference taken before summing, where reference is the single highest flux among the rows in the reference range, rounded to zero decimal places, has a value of 250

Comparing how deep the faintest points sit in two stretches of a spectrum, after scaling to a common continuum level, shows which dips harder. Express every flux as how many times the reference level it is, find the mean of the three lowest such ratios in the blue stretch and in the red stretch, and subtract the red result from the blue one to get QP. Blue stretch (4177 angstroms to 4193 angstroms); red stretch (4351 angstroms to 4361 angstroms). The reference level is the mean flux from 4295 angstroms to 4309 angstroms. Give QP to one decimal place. 0.3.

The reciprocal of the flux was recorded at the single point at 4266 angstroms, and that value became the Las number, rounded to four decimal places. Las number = 0.0719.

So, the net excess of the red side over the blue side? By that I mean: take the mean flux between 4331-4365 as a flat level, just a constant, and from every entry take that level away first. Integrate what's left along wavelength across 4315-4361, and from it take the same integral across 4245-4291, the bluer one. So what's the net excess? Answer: -49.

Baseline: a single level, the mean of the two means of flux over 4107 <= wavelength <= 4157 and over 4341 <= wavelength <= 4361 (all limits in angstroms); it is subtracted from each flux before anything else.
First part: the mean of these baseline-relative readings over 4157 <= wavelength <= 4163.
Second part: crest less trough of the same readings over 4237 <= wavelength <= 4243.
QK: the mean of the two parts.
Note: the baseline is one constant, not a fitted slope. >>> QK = 1.8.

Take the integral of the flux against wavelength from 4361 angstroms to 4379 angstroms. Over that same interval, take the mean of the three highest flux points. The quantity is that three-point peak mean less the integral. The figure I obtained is -210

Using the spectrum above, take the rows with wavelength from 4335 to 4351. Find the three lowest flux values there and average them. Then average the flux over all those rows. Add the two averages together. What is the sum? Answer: 25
